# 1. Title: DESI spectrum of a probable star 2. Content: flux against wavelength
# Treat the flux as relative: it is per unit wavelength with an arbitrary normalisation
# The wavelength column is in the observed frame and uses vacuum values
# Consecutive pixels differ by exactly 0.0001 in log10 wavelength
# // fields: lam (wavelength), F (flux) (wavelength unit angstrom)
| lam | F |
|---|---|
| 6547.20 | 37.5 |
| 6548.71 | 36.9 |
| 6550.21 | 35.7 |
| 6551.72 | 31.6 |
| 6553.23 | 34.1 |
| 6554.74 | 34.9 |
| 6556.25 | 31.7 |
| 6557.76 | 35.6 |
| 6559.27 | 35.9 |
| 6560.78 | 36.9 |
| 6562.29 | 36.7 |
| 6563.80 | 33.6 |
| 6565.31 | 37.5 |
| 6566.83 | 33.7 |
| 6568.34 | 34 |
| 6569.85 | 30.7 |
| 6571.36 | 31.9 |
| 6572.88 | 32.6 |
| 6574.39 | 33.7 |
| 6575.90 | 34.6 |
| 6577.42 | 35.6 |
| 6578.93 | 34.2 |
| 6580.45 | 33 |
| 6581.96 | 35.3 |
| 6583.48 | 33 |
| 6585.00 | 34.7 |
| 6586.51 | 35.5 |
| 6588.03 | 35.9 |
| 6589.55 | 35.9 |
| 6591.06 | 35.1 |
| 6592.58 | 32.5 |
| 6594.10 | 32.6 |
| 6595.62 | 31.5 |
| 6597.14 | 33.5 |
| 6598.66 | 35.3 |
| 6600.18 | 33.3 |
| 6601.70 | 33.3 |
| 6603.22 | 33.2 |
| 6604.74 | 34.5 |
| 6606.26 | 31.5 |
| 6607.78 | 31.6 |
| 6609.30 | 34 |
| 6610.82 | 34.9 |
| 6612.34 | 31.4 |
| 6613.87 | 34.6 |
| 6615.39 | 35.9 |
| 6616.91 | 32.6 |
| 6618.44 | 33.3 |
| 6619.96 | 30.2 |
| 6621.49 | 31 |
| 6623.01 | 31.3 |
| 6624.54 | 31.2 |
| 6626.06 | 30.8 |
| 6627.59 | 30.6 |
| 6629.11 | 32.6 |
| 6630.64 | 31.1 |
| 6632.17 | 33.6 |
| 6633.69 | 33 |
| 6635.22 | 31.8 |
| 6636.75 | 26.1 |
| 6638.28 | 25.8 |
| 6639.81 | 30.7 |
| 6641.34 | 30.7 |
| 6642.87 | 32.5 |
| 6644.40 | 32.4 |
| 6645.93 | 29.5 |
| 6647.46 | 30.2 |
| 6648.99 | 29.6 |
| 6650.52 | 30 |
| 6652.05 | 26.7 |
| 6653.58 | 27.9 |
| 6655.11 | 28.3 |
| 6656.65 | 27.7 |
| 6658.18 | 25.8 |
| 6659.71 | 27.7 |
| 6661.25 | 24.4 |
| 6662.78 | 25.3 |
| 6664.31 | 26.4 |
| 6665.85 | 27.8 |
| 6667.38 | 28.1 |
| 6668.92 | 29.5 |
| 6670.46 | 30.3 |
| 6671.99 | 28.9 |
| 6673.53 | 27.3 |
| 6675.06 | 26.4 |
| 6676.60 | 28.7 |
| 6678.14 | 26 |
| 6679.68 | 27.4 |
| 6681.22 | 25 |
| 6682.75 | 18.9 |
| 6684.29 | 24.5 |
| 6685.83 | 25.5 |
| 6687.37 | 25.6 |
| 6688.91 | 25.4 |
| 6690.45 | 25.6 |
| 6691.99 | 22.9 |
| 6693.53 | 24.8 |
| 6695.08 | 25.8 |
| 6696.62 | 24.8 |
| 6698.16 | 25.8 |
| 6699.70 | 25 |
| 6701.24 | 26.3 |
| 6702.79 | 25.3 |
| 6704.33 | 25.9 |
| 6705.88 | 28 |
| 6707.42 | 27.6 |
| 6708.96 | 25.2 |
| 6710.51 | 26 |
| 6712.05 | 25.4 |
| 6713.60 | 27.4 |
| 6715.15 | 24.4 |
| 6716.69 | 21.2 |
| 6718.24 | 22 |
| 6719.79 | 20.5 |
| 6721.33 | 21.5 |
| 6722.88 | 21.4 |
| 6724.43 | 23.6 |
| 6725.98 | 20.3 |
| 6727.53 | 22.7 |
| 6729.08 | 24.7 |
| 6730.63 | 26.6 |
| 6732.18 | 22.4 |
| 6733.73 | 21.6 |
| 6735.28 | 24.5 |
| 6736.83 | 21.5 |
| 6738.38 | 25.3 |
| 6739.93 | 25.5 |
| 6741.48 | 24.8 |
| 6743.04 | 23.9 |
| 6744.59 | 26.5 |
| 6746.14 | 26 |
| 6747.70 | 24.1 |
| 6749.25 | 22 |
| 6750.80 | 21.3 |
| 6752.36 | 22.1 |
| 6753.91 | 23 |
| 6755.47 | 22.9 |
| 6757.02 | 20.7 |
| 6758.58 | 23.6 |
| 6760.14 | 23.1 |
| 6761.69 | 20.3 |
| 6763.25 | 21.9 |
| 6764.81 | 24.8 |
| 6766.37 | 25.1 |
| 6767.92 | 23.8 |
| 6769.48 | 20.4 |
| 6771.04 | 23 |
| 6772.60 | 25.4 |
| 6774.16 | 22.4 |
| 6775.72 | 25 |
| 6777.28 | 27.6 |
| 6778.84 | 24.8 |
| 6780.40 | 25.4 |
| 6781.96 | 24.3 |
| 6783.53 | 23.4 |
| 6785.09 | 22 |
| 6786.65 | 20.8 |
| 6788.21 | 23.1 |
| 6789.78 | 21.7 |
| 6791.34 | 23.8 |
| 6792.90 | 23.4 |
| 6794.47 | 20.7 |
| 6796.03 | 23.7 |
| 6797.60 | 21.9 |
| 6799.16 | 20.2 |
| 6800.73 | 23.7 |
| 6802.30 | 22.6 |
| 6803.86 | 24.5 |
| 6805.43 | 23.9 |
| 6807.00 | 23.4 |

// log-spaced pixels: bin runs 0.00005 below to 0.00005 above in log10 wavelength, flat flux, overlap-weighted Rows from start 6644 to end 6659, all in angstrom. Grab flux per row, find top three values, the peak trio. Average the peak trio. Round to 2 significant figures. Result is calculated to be 31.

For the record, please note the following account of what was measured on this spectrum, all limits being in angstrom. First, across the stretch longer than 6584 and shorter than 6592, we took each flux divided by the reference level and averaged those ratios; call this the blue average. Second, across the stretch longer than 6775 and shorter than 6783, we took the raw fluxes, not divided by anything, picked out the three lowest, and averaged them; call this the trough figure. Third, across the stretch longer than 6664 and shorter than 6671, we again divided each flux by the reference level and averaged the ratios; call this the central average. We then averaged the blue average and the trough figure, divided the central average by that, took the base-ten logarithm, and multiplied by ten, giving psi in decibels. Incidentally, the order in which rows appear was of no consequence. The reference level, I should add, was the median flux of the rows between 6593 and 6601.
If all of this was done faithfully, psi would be -11.8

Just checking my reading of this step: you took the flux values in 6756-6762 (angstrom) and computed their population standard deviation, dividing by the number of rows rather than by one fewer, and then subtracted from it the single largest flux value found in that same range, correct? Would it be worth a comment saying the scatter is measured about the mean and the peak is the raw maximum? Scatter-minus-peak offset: -22.2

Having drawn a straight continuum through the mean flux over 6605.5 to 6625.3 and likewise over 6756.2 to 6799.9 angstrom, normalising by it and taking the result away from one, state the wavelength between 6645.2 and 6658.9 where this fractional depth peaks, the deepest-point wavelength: 6658.18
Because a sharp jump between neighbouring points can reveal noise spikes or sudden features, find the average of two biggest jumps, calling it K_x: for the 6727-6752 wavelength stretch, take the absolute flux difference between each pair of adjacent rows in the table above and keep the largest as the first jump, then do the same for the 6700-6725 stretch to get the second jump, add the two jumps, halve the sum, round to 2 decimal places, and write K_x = 3.70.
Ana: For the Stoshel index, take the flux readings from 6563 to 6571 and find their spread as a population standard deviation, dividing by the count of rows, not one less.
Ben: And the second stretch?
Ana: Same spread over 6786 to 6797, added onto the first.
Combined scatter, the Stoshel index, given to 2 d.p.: 3.42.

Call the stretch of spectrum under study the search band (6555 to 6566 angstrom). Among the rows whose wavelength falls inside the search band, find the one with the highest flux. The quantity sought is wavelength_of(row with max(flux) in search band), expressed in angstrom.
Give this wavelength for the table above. 6565.31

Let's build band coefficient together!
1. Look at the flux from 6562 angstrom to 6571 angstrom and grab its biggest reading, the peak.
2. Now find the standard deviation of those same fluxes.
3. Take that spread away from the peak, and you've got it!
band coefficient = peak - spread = 35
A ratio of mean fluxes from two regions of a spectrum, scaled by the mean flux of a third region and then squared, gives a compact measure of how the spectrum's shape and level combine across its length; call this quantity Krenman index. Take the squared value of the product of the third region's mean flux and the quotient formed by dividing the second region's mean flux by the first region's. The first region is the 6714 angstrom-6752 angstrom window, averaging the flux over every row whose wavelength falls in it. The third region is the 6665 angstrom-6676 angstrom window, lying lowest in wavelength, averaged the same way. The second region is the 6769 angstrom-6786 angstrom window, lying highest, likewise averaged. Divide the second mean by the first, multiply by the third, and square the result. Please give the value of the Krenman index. 852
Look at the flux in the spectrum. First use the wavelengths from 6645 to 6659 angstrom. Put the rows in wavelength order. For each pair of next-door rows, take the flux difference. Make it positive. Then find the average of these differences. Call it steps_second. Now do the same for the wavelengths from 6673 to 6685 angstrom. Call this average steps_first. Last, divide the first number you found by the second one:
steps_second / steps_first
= 0.4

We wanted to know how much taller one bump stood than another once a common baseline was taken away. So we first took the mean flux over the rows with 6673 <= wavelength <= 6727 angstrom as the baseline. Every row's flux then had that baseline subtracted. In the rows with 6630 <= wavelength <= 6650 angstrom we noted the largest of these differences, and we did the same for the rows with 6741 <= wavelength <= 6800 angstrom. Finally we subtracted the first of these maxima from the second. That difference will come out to -6.0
